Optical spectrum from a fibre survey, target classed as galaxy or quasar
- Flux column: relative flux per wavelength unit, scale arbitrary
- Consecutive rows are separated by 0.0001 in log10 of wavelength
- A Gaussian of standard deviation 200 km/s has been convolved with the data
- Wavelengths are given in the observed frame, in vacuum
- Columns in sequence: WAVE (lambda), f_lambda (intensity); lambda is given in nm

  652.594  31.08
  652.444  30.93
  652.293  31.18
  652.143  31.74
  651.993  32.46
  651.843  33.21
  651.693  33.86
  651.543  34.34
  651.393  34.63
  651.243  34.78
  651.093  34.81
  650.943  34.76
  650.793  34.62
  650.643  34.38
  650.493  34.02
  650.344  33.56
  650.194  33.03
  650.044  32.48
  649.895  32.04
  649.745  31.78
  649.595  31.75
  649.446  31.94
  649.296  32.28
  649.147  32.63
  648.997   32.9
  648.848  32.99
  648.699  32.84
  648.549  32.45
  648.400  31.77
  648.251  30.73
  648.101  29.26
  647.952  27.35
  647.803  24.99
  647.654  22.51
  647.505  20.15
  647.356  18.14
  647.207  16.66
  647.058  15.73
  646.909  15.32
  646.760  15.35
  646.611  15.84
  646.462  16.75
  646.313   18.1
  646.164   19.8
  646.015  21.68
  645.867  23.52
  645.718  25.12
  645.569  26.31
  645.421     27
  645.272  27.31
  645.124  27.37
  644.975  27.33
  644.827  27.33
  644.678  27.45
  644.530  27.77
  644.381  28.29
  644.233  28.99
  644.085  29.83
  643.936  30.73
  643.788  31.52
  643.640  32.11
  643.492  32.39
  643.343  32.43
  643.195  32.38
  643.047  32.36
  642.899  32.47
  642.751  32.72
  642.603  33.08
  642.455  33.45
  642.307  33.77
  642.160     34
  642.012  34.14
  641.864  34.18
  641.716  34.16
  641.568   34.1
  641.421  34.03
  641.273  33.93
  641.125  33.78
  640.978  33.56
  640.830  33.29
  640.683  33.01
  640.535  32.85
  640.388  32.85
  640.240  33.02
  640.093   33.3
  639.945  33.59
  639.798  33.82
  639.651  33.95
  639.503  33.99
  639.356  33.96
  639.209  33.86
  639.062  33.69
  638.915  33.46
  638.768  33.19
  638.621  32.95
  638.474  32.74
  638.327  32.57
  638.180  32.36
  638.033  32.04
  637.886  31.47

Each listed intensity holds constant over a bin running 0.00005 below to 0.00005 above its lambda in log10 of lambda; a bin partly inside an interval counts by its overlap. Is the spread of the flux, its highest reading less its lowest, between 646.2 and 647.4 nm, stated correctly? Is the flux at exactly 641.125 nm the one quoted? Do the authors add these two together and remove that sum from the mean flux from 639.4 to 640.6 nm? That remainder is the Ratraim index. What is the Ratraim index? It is -3.2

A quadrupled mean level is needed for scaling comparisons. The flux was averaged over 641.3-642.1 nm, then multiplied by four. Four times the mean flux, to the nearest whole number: 136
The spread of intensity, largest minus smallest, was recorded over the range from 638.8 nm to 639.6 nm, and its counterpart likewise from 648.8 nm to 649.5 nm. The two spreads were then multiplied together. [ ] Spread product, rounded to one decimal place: 0.6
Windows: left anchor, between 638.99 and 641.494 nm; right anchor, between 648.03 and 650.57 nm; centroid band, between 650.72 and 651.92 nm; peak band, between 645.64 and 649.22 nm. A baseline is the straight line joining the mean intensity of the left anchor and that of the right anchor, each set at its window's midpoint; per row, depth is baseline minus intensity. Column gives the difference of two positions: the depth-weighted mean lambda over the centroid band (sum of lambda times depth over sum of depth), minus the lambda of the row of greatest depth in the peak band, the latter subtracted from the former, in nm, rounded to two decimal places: 4.35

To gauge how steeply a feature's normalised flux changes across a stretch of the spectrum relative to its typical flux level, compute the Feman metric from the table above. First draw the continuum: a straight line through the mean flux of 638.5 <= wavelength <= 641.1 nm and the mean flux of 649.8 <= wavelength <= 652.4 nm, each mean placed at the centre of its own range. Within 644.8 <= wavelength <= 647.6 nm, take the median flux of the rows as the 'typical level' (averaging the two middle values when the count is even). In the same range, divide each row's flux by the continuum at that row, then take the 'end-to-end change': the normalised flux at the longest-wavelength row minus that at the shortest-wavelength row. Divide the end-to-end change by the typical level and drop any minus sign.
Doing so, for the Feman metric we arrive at 0.011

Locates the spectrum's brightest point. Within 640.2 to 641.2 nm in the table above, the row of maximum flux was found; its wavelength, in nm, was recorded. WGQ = 641.125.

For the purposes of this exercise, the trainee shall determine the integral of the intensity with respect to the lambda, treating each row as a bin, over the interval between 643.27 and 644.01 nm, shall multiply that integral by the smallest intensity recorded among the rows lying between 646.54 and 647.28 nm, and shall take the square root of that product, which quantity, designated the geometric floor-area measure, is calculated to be 19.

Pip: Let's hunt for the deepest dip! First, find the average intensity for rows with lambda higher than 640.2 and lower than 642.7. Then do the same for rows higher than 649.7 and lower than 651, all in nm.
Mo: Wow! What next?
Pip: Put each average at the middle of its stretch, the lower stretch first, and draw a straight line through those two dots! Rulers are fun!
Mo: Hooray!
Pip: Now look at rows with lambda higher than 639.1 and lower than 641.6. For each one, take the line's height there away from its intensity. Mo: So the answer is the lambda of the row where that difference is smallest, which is 640.388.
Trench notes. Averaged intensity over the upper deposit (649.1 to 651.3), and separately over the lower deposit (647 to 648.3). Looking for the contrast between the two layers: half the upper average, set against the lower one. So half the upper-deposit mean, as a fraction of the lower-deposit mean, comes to 0.73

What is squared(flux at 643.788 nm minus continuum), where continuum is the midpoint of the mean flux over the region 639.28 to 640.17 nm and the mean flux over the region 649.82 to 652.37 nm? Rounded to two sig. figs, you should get 4.5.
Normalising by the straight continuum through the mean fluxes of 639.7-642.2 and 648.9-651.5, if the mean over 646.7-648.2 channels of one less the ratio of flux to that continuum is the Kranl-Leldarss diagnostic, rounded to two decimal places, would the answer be 0.38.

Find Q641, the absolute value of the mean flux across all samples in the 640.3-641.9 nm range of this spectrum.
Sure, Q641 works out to 33.6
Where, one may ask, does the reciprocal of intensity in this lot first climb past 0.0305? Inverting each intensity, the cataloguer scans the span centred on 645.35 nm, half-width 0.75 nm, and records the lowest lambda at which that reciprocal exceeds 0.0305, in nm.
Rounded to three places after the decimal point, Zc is 644.678 nm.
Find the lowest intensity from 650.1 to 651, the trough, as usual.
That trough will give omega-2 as 33.03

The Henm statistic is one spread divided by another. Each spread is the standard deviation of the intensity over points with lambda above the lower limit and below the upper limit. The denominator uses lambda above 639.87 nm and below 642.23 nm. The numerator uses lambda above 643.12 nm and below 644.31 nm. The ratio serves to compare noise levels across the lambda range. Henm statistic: 3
